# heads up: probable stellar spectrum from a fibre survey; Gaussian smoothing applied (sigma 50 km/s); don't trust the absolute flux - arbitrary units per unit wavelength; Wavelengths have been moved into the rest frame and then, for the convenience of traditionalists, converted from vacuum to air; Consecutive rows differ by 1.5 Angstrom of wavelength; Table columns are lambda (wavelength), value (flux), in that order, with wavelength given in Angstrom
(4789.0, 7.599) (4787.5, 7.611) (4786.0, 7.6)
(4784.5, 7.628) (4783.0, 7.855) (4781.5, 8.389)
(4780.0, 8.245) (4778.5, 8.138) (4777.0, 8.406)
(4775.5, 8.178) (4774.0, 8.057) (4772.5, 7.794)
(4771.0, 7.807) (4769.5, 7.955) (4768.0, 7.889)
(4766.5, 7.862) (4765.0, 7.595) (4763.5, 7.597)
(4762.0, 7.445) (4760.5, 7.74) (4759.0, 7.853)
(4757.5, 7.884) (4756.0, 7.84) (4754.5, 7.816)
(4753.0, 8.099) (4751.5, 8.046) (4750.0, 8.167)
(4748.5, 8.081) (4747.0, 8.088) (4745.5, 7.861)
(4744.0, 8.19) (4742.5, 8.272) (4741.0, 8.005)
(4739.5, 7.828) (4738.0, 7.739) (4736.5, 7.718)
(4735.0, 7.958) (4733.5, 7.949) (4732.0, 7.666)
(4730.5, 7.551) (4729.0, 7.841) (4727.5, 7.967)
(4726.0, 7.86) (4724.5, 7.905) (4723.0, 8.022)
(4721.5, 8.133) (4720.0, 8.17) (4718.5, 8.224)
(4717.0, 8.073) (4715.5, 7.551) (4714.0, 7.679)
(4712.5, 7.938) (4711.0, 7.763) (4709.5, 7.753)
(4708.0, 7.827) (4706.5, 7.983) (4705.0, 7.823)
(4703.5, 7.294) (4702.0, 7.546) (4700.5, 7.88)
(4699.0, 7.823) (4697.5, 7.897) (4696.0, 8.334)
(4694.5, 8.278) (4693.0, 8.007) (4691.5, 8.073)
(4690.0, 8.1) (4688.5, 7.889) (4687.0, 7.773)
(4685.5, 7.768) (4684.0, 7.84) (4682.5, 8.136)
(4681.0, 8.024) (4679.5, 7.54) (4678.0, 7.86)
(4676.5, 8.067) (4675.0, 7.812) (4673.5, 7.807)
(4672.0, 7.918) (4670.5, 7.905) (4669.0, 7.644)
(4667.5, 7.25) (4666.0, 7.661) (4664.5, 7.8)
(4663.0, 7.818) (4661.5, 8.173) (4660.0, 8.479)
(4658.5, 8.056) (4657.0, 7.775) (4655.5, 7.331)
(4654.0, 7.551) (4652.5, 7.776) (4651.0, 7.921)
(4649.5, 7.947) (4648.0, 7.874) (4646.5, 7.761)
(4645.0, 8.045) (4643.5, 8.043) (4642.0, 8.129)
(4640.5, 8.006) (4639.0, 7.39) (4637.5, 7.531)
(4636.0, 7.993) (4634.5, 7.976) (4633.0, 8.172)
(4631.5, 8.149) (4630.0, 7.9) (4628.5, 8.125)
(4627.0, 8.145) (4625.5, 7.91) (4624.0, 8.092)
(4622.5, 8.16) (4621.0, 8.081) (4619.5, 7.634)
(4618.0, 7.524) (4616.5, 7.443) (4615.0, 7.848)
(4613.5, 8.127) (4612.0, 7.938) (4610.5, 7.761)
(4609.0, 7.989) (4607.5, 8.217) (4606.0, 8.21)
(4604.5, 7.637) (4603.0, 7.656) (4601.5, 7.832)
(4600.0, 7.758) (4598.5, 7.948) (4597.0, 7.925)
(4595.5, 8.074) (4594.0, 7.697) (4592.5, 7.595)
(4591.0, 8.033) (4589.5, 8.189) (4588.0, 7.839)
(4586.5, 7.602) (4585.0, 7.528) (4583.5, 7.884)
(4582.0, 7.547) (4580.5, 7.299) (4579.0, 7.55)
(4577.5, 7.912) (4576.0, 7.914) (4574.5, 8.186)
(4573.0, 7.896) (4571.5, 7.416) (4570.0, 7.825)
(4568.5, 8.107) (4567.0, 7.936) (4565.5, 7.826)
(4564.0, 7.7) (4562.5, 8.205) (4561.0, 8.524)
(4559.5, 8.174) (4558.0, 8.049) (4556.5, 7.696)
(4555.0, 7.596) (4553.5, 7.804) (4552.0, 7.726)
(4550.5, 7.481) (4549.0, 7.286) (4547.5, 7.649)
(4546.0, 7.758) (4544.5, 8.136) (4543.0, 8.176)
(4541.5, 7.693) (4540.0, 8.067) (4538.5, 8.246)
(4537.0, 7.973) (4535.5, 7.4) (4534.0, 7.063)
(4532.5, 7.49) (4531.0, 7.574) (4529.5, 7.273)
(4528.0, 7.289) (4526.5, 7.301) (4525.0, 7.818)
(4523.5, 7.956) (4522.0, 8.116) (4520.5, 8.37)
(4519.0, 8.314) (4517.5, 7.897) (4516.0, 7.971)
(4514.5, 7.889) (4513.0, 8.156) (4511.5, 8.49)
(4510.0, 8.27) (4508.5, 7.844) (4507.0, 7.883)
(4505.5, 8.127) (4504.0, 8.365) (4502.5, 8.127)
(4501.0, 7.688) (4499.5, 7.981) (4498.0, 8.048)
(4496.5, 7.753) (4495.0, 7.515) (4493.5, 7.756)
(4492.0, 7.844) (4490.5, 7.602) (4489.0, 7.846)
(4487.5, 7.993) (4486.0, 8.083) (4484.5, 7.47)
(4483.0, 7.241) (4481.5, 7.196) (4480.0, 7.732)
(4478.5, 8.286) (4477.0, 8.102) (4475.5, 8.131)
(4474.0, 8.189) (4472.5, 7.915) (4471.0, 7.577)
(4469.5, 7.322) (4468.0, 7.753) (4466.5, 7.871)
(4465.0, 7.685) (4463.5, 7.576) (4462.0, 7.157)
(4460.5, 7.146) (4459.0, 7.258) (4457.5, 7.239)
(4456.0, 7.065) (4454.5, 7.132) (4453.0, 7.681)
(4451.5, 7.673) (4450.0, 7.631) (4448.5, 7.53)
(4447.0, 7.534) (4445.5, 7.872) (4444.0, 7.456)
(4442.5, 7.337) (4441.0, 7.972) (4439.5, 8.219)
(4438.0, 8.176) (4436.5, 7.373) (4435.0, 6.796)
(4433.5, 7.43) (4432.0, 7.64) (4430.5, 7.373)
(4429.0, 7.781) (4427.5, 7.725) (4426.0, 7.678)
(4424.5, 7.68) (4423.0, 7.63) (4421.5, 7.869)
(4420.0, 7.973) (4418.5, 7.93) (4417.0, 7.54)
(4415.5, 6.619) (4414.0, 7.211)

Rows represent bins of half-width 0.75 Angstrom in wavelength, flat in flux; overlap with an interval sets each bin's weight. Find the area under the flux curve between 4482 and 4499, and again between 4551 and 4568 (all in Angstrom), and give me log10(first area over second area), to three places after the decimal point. -0.011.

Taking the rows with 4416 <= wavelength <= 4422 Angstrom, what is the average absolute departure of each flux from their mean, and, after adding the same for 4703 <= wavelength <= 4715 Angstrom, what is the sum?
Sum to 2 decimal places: 0.28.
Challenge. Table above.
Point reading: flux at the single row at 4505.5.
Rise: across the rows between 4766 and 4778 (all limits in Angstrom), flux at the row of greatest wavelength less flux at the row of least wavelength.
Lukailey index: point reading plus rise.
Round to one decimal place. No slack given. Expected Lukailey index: 8.7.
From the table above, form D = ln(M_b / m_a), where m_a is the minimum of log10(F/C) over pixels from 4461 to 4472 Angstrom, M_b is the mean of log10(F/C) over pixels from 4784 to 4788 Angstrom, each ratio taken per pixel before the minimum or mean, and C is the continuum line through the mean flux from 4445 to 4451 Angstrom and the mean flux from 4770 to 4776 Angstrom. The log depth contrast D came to -0.4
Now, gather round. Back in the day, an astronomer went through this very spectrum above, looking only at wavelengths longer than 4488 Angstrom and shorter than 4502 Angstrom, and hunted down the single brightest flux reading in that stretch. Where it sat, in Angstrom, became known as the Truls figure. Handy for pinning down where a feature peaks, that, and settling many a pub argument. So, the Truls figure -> 4498.0 Angstrom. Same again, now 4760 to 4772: 4769.5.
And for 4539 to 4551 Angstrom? 4543.0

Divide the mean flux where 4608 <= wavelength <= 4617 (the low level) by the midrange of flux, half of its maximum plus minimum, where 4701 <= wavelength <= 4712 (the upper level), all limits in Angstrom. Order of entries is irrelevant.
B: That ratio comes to 1.03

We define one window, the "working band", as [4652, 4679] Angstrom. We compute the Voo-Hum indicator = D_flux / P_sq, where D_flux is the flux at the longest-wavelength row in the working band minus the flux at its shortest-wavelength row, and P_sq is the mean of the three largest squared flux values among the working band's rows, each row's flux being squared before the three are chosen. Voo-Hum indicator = 0.001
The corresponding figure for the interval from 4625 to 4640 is -0.008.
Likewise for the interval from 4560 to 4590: -0.005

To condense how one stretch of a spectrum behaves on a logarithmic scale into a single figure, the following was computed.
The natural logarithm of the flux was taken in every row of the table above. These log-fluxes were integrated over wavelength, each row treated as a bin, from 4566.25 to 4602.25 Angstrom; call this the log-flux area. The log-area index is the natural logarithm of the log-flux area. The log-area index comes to 4.3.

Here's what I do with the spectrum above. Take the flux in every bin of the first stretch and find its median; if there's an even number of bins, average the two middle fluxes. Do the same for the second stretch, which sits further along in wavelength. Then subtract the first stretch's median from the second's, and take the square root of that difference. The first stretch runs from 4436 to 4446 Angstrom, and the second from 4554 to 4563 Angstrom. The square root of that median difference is 0.49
